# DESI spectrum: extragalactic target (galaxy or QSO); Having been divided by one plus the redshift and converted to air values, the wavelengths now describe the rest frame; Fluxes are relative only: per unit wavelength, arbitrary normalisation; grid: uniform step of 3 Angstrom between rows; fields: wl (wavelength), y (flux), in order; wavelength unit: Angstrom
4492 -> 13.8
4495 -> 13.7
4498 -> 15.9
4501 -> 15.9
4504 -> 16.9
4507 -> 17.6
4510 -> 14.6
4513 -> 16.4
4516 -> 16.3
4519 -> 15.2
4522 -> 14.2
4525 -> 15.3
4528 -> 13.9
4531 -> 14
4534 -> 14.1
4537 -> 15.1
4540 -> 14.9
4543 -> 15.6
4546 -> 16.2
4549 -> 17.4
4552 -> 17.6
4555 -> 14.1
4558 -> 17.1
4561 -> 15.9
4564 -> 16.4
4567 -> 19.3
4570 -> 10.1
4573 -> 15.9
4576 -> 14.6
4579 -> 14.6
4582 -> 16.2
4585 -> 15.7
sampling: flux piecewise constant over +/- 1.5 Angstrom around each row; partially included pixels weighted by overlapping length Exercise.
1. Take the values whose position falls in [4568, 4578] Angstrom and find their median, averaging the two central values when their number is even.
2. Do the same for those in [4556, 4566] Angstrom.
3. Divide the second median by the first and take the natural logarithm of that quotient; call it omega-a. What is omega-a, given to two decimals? 0.12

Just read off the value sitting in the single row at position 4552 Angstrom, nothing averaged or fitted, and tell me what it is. 17.6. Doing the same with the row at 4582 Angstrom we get 16.2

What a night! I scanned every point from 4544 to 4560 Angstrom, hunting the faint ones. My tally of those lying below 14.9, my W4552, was 1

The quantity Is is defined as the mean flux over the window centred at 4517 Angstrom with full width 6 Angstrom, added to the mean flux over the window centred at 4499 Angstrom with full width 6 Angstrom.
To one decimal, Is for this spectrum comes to 31.6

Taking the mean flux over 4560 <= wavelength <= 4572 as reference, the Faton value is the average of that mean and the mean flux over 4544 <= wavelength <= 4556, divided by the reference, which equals 1.03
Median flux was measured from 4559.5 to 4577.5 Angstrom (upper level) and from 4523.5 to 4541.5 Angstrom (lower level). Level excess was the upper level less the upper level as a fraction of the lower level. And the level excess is 14.8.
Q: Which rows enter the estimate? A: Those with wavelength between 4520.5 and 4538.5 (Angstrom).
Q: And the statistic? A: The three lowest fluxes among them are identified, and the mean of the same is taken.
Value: 14.0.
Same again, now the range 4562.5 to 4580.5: 13.1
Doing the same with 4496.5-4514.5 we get 15.5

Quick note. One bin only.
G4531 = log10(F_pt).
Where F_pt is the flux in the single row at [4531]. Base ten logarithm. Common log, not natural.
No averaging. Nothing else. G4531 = 1.15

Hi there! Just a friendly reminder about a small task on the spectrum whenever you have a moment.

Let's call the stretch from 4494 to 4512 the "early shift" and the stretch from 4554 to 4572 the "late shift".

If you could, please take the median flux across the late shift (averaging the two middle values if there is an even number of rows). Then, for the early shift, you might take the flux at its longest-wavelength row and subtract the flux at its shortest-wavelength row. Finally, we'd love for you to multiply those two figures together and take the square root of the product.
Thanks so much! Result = 4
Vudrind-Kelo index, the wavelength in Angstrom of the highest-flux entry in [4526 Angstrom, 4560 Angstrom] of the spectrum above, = 4552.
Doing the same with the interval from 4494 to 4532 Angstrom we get 4507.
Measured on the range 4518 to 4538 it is 4525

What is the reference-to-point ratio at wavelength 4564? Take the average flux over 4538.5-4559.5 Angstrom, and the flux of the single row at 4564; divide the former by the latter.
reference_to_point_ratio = 0.98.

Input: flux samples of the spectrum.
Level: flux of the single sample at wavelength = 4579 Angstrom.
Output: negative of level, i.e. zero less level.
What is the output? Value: -14.6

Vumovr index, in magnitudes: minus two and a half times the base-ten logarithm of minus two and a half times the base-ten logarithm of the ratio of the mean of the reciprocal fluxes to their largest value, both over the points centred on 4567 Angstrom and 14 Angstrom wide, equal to 1.0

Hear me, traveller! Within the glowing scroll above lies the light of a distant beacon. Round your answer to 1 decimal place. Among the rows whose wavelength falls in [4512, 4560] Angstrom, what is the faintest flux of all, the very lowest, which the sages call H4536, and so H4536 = 13.9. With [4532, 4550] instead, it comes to 14.1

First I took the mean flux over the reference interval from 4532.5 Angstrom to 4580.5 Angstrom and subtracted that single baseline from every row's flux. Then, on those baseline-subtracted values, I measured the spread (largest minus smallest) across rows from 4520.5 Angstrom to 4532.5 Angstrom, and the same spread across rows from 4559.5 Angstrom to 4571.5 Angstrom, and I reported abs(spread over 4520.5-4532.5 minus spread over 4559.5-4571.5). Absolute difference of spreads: 7.8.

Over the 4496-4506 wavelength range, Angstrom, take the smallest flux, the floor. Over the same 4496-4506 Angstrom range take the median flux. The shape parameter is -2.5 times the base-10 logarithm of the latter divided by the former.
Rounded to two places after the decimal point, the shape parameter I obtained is 0.00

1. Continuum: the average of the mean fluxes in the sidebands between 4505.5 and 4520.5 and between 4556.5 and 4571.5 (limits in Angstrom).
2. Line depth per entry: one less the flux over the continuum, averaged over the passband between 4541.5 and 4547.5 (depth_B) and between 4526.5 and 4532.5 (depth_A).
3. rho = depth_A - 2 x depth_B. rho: 0.12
